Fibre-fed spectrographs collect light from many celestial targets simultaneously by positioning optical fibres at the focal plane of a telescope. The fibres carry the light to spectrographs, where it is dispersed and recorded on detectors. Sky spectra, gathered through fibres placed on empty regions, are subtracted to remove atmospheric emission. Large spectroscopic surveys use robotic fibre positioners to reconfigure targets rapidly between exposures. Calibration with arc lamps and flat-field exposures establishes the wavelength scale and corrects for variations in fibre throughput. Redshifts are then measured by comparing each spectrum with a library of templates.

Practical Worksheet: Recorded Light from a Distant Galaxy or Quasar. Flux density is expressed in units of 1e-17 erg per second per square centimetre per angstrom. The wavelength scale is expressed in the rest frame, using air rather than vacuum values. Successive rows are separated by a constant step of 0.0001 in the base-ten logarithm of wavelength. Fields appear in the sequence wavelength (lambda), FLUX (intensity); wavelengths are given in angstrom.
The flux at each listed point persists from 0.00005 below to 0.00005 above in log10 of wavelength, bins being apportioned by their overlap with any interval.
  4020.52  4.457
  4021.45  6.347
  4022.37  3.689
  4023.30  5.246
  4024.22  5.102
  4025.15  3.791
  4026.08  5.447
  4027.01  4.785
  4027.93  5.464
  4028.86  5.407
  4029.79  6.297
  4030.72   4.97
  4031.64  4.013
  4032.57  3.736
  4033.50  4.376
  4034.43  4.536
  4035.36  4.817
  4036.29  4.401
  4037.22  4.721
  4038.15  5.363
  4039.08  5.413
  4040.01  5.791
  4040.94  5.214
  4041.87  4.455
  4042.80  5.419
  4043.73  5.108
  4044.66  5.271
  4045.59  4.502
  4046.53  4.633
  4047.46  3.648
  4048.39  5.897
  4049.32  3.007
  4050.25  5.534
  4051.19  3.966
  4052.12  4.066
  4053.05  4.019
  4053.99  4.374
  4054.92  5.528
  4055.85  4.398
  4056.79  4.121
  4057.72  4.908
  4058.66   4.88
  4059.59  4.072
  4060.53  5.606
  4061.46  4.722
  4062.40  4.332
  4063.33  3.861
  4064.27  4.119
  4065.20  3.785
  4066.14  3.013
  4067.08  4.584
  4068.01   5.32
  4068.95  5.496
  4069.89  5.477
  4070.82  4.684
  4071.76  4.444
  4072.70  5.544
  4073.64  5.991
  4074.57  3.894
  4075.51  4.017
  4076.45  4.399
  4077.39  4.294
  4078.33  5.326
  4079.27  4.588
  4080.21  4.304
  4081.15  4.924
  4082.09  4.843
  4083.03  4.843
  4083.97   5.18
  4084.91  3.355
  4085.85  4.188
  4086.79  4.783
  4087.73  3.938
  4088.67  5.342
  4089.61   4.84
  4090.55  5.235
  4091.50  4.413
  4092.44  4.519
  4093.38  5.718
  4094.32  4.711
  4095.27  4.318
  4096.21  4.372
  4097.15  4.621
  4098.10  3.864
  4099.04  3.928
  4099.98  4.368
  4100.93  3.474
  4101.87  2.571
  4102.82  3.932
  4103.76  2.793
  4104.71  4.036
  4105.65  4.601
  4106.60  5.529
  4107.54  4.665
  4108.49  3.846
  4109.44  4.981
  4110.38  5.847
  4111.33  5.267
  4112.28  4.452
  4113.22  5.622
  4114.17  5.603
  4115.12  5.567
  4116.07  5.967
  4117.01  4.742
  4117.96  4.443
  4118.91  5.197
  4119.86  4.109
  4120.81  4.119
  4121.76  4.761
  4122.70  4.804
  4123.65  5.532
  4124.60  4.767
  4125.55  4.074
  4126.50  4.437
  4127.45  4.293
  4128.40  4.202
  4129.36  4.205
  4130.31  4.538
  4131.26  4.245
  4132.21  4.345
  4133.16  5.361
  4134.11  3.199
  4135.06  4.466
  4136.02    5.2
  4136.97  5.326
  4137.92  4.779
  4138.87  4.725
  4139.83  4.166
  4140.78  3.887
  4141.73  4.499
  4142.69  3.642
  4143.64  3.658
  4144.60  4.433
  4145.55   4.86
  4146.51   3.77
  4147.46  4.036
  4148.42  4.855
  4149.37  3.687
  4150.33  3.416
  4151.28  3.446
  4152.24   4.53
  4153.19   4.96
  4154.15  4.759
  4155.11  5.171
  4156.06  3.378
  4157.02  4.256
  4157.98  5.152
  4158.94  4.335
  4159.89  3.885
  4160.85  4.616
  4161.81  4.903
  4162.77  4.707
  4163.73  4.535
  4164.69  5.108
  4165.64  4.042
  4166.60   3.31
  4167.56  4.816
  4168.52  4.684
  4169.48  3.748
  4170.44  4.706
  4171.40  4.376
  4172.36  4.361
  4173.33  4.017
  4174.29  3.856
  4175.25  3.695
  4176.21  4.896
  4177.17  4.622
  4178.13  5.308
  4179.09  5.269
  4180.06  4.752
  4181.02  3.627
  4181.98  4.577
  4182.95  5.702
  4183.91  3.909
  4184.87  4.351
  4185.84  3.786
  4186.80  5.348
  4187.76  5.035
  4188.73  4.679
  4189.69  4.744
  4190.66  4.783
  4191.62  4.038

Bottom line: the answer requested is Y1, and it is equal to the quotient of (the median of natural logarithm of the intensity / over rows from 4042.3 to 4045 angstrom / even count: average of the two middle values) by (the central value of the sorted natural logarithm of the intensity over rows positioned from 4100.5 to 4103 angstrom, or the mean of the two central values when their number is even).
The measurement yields 1.33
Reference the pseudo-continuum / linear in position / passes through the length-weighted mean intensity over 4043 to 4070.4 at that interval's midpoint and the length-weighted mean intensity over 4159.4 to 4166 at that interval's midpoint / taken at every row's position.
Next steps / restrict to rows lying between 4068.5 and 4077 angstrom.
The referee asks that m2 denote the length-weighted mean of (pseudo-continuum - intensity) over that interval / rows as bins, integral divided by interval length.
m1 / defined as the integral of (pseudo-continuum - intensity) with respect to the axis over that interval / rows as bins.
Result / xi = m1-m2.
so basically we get -2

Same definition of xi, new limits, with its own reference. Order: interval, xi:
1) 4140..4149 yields 3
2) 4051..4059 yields 1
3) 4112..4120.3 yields -4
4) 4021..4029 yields -3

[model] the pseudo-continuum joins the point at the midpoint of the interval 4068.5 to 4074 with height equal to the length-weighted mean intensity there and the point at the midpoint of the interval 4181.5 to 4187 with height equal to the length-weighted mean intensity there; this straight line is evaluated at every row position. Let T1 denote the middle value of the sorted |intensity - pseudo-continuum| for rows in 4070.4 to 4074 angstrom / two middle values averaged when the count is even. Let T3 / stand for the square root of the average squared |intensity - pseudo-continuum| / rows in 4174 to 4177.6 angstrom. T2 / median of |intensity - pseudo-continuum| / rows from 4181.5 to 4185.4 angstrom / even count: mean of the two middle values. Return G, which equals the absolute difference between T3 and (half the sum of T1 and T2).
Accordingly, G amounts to 0.07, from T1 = 0.66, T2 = 0.4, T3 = 0.62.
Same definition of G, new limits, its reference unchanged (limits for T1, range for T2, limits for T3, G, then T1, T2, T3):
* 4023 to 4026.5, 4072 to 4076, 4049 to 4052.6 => 0.86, 0.37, 1.0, 1.53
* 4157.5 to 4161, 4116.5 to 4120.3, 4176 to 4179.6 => 0.11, 0.41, 0.4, 0.50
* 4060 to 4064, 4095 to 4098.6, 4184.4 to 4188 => 0.16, 0.78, 0.8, 0.61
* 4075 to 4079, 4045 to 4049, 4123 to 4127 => 0.28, 0.87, 0.8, 0.58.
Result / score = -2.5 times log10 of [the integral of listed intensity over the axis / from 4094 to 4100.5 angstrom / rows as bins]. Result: -3.61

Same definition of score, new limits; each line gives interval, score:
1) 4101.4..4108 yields -3.56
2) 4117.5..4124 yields -3.71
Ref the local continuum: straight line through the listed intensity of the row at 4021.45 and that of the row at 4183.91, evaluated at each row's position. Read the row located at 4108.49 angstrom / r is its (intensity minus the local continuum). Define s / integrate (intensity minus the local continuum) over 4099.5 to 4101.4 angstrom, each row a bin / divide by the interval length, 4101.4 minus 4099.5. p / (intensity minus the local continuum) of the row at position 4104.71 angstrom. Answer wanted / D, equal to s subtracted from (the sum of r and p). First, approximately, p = -1.06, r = -1.2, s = -1.24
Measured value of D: -1.0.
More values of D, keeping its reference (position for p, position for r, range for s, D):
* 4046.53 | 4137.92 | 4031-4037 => 0.7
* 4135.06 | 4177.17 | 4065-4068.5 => 1.9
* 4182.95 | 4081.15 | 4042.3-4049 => 2.4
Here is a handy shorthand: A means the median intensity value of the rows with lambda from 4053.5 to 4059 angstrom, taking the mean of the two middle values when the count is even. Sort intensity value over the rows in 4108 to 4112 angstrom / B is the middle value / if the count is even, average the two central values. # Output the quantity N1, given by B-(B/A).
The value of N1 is 4.02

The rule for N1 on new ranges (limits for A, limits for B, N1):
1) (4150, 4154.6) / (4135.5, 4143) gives 3.59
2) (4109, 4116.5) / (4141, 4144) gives 3.00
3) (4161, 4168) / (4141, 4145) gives 3.19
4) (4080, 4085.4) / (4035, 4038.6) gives 3.78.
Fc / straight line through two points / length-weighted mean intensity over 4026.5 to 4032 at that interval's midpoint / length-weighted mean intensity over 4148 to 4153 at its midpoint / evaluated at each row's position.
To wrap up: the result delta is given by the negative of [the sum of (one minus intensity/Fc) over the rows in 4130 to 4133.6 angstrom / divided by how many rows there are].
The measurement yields 0.10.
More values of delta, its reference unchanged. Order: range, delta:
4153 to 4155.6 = 0.24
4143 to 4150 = 0.03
